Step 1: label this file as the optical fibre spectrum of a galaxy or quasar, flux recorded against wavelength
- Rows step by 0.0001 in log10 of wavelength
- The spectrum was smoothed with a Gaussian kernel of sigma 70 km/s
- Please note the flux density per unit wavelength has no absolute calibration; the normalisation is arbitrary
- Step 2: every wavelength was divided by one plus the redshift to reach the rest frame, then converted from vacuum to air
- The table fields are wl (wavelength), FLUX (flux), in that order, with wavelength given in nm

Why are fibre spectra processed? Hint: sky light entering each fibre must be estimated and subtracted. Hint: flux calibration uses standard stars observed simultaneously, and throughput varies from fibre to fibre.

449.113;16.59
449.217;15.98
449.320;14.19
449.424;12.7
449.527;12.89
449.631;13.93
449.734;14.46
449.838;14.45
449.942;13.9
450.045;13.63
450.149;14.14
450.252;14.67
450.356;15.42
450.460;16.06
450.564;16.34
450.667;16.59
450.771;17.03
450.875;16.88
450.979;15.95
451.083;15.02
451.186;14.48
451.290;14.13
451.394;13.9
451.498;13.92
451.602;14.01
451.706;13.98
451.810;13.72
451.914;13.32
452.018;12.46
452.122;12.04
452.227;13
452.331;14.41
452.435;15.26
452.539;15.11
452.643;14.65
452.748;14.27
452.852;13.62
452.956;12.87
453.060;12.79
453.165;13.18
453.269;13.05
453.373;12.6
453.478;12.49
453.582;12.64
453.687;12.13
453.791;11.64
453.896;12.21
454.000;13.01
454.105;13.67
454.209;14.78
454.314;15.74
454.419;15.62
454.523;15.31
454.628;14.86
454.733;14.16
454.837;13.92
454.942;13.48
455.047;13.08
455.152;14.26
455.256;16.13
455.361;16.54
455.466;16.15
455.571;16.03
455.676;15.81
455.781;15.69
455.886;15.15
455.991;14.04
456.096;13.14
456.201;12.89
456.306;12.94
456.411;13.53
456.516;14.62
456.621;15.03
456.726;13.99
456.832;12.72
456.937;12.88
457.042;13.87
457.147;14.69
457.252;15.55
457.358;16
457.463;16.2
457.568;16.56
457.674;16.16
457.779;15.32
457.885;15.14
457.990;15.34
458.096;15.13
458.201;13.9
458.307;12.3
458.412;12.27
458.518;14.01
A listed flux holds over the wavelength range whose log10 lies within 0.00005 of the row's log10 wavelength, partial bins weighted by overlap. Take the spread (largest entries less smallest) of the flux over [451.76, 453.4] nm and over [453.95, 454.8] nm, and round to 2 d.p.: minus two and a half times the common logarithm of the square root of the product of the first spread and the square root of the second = -0.91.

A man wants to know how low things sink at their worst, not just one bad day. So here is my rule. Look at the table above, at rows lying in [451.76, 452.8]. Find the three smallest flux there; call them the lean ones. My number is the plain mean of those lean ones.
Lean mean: 12.5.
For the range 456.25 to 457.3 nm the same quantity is 12.8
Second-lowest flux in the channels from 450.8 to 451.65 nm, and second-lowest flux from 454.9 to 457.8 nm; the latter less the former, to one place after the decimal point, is -1.0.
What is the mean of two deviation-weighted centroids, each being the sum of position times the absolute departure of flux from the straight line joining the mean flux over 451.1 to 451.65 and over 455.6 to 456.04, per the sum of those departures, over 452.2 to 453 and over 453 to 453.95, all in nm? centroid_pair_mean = 453.08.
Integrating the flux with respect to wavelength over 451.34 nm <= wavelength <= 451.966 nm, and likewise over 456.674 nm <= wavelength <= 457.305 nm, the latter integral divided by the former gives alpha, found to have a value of 1.02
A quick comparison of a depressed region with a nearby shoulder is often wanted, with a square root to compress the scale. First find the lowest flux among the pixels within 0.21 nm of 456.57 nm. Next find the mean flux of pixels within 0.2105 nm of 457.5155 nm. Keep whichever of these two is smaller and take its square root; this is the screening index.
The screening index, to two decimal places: 3.68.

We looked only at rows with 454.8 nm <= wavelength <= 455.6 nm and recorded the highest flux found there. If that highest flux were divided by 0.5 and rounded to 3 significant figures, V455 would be 33.1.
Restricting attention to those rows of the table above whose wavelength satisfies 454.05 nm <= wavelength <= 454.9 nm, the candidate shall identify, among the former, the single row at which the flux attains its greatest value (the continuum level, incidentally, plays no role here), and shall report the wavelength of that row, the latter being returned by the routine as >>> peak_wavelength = 454.314 nm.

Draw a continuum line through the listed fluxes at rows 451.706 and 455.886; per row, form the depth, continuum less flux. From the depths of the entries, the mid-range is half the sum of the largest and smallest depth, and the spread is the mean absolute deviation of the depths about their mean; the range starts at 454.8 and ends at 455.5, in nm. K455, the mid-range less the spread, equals -1.1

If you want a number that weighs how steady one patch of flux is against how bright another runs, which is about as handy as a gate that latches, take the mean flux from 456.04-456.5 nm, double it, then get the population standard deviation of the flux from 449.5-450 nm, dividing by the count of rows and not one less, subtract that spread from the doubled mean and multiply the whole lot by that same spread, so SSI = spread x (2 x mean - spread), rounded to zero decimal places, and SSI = 15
